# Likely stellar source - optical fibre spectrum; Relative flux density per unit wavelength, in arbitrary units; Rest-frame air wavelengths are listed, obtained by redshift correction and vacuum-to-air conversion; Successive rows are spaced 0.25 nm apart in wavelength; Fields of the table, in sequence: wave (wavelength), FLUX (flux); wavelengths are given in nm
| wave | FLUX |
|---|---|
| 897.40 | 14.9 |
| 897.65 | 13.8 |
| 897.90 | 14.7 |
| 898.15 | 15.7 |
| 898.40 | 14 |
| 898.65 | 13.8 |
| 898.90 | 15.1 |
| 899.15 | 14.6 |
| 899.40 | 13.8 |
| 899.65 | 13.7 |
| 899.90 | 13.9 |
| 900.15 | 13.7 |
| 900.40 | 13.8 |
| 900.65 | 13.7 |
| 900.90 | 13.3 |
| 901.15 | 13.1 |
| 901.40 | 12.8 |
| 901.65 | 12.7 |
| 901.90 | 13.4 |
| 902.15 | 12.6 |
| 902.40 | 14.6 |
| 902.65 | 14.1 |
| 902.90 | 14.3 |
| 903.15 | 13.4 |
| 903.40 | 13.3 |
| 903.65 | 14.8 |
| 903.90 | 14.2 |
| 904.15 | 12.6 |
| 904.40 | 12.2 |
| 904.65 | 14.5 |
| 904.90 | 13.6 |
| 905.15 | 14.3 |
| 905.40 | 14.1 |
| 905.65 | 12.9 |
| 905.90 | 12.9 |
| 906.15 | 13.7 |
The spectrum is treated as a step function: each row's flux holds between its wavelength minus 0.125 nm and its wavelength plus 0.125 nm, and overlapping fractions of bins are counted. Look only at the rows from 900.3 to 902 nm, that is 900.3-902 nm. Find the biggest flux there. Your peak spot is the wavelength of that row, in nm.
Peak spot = 900.40 nm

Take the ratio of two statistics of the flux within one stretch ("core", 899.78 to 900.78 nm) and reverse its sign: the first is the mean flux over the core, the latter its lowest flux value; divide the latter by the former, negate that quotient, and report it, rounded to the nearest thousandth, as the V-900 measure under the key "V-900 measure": -0.995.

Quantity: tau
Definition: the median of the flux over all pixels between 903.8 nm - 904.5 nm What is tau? 12.6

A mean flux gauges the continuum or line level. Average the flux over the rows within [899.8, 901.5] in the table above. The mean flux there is 13.5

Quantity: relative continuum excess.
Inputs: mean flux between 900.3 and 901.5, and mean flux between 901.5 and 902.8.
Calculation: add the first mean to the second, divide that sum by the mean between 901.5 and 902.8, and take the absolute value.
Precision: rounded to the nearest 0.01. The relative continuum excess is 1.99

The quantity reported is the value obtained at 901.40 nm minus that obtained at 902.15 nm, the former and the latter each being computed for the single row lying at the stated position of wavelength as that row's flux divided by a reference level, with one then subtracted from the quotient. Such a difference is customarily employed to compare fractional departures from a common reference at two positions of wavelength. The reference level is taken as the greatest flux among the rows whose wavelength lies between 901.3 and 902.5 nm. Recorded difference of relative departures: 0.01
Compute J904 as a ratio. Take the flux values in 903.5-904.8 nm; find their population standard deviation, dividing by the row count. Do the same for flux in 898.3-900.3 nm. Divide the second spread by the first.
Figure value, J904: 0.45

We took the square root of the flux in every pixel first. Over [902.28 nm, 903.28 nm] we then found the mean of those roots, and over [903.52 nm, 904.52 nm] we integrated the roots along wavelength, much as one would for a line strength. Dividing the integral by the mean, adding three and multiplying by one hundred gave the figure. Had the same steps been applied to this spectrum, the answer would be 398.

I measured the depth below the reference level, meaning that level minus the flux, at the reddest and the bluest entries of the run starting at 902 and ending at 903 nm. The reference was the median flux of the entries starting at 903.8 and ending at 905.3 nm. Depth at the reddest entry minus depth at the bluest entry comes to -1.7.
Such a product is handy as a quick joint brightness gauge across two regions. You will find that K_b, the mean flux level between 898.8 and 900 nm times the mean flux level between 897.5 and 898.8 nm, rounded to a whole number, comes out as 205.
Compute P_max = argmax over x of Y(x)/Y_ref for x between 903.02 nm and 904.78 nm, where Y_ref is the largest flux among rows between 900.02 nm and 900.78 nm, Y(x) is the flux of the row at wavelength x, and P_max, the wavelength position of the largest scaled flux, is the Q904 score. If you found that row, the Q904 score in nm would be 903.65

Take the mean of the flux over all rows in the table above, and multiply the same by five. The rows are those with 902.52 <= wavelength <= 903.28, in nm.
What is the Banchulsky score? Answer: 69.7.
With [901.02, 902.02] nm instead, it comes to 65.0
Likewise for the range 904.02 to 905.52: 67.8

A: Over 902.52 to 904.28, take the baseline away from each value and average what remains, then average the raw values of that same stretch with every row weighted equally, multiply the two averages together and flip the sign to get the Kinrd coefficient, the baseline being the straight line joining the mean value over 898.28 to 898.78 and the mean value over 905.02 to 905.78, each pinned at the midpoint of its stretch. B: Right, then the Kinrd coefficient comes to -0.1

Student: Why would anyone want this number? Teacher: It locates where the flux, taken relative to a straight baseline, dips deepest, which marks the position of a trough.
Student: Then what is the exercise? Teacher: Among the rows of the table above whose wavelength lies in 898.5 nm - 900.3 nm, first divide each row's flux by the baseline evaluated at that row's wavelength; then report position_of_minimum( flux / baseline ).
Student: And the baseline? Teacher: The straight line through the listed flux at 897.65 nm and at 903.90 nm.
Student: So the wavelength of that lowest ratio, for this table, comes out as 900.15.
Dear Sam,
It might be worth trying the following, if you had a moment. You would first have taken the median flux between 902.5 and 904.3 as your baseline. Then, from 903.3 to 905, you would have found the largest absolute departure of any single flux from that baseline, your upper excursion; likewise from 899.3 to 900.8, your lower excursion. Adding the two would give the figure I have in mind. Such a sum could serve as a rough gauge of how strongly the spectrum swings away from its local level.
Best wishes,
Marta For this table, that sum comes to 2.30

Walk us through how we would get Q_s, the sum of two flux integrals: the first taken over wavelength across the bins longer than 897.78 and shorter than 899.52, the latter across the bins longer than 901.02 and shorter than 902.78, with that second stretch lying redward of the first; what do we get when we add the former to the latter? 48.7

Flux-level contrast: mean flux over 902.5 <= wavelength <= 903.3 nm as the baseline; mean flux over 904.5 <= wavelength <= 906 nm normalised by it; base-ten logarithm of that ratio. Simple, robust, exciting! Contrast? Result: -0.007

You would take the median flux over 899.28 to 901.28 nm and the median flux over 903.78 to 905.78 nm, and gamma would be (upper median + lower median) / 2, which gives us 13.8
